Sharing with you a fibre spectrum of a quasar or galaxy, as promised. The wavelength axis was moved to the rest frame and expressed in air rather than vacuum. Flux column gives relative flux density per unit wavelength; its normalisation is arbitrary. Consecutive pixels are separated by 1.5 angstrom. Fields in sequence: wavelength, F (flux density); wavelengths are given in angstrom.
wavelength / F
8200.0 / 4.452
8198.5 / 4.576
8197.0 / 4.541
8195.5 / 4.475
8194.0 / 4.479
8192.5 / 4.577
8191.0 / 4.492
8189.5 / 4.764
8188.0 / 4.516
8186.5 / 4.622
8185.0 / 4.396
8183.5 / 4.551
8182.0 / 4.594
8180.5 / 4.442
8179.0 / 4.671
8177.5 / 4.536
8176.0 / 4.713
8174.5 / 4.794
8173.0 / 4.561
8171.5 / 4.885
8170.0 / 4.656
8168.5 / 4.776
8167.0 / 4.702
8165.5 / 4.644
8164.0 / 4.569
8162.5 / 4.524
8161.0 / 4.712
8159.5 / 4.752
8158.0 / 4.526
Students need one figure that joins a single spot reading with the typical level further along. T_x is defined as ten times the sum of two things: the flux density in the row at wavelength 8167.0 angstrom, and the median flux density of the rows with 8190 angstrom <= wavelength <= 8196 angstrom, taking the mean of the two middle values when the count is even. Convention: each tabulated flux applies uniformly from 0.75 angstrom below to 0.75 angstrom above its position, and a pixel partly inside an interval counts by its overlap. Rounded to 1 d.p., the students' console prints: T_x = 91.9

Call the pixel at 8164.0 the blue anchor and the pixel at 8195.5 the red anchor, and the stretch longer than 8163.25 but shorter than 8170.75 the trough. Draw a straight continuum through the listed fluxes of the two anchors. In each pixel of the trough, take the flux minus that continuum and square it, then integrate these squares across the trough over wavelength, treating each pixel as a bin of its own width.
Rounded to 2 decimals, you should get 0.13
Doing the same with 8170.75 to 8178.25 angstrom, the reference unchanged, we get 0.32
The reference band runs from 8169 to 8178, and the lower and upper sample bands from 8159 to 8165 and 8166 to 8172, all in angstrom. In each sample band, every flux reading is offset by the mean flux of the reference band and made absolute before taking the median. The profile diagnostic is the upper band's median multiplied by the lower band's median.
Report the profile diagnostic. 0.005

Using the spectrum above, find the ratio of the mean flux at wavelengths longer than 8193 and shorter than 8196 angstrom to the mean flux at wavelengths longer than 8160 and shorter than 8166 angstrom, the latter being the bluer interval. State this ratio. 0.97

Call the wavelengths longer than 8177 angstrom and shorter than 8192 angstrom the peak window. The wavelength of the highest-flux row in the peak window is 8189.5 angstrom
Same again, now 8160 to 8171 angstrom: 8168.5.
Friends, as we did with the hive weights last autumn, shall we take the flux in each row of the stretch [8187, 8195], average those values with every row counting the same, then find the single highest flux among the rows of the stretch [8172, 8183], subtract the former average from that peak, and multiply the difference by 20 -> 4.6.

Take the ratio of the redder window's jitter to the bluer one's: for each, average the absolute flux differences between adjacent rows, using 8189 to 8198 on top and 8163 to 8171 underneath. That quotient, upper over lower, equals 1.28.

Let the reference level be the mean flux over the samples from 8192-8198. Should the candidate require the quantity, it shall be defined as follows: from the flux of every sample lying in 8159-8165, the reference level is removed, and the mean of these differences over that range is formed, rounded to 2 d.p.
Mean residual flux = 0.12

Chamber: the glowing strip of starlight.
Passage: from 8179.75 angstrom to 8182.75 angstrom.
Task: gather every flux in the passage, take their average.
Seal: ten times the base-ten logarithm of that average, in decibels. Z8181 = 6.55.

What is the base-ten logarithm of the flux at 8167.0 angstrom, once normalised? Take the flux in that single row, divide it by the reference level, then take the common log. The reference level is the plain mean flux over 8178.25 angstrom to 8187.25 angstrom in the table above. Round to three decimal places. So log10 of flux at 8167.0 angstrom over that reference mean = 0.015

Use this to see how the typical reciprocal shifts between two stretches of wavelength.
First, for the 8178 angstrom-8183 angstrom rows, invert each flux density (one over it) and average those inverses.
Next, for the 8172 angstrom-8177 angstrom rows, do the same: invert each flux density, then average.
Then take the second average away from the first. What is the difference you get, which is 0.006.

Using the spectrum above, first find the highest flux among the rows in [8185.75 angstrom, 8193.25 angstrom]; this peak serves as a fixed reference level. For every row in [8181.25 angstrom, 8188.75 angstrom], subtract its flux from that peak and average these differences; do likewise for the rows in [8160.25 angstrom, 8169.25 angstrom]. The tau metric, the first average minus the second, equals 0.12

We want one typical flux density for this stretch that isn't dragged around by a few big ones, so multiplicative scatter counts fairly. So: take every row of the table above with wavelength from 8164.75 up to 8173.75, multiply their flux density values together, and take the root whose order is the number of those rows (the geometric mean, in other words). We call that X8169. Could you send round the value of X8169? 4.70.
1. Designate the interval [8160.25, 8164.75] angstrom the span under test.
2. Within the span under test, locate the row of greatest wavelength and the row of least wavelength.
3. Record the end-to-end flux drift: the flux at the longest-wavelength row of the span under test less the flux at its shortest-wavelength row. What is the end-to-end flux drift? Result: -0.14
